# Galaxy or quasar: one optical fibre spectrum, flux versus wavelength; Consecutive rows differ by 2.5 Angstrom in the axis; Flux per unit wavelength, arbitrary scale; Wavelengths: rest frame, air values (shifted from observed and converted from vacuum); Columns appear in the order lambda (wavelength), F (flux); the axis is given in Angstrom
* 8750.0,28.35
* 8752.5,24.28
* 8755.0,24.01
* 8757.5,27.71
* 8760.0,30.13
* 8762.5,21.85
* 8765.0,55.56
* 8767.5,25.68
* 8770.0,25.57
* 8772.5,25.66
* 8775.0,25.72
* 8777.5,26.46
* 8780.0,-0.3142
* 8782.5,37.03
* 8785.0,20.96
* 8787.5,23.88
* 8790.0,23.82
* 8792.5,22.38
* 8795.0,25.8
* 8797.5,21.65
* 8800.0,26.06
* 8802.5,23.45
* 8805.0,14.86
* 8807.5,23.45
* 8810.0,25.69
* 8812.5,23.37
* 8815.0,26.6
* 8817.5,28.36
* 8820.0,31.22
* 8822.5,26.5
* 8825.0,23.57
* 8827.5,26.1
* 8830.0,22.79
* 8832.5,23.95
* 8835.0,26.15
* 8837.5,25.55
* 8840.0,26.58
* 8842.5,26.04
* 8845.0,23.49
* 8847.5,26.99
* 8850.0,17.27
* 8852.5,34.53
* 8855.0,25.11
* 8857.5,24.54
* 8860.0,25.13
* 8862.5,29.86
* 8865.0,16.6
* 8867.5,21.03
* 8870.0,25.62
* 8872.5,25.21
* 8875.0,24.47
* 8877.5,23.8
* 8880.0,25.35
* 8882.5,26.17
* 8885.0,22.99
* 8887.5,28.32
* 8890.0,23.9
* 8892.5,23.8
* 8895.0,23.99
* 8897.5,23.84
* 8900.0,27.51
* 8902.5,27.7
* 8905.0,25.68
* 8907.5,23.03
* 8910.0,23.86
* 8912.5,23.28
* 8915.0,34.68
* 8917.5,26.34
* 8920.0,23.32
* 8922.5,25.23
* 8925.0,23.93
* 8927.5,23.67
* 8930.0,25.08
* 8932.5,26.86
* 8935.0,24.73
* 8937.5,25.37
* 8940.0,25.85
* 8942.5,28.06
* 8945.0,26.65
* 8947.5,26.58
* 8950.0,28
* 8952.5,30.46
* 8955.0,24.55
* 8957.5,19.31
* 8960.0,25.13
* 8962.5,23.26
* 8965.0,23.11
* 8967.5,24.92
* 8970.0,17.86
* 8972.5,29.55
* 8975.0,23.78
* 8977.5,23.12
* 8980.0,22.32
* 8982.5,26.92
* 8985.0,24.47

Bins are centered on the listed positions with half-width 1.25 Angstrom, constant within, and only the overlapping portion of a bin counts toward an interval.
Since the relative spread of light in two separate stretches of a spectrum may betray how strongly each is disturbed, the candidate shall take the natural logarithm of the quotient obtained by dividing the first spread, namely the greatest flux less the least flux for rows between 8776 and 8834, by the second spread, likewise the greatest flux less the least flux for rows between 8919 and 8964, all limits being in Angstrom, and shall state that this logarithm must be 1.2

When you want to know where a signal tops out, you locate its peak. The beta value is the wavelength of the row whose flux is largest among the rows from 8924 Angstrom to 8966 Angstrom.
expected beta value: 8952.5 Angstrom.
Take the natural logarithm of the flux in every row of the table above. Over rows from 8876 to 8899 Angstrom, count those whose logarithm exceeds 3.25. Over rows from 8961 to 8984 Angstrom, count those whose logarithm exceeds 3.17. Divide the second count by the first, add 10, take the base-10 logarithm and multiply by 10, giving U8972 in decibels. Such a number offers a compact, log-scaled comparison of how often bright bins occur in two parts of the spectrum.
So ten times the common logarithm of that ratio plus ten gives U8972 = 10.6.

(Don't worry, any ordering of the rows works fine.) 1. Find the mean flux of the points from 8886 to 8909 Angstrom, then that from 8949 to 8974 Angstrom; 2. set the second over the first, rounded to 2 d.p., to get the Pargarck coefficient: 0.97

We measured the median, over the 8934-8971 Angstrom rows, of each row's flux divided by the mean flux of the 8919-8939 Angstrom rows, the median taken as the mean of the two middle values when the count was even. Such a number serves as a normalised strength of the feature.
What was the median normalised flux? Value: 1.01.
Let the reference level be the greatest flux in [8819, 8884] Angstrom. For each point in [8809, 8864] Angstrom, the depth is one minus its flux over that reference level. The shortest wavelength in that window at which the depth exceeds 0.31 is 8812.5 Angstrom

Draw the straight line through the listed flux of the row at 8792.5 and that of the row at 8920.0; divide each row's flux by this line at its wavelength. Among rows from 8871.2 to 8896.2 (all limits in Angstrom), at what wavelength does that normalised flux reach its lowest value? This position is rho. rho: 8885.0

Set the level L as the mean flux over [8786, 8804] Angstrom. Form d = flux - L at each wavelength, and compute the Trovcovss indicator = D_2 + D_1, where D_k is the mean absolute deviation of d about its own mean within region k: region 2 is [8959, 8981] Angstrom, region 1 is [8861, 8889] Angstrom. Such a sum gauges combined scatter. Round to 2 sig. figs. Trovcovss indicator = 4.4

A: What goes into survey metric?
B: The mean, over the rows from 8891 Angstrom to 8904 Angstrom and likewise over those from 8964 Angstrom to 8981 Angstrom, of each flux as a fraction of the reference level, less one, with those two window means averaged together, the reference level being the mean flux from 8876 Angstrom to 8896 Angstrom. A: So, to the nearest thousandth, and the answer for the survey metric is -0.014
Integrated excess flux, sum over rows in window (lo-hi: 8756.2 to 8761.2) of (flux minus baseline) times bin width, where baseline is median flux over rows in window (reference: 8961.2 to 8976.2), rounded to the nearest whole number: 27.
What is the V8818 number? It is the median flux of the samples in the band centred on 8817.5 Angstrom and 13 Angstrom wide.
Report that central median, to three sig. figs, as 26.6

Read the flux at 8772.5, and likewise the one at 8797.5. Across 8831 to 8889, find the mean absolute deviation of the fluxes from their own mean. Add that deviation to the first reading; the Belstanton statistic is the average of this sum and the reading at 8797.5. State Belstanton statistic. 24.8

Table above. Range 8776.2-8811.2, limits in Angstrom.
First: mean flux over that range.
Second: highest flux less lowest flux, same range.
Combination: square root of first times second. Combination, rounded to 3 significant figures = 29.0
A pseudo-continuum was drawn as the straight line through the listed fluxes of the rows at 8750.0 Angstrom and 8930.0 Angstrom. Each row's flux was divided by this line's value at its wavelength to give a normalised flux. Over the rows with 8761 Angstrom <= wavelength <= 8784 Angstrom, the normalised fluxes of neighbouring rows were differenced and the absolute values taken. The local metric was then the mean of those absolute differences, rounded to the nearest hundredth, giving 0.58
